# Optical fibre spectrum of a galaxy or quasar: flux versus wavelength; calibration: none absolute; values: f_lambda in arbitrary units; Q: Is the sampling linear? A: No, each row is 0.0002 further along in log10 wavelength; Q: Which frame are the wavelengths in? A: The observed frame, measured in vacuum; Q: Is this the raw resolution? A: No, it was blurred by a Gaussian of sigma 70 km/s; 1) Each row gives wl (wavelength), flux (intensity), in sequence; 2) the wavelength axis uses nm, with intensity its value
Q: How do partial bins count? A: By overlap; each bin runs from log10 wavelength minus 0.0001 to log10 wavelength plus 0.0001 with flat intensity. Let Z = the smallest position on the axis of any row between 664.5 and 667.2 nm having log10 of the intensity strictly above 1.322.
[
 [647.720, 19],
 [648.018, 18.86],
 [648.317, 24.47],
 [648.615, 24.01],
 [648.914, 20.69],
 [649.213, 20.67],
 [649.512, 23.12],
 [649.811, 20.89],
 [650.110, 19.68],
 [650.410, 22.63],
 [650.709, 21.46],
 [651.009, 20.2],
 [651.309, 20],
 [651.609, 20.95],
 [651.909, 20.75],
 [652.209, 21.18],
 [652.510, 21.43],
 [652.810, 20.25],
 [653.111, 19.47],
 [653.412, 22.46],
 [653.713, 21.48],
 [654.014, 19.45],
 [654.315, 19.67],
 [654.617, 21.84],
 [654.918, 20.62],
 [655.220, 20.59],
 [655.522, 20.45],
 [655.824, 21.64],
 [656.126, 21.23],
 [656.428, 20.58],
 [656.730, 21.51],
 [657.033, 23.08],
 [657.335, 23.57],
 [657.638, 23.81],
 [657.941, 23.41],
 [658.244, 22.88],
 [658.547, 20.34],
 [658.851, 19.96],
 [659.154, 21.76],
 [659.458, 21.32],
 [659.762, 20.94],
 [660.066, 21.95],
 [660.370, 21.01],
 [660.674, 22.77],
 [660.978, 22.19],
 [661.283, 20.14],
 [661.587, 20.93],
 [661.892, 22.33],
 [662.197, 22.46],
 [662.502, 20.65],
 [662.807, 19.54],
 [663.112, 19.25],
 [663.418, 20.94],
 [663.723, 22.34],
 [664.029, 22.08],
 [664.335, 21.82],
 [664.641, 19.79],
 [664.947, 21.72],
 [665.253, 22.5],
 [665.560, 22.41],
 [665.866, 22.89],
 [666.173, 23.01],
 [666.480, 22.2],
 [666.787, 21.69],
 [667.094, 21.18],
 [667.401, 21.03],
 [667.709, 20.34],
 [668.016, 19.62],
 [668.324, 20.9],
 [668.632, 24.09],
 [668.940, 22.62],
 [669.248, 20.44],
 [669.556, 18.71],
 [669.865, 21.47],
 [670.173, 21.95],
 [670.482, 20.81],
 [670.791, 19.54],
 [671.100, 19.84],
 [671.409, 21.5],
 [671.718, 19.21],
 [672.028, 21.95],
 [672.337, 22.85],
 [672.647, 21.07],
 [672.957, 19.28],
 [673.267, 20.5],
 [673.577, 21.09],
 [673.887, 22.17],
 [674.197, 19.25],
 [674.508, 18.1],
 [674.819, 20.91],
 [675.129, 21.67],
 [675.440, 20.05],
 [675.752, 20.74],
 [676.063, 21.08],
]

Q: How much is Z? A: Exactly 664.947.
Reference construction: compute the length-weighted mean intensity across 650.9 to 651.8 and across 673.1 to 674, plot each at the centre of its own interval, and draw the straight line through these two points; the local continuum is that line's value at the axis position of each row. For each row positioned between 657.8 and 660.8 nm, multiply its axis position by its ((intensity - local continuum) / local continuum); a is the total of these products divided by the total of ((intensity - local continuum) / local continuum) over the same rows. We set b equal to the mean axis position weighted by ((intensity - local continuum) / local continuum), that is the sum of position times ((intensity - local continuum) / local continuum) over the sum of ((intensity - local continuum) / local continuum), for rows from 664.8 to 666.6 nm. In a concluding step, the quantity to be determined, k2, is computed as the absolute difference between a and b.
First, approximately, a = 659.14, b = 665.78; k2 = 6.64 nm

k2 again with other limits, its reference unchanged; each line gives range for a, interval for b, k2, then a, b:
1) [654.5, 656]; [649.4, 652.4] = 4.77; 655.14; 650.36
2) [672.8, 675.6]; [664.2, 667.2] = 8.27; 674.14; 665.87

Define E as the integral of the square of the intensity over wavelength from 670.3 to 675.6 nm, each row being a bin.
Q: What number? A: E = 2253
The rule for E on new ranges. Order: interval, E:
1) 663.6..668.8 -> 2464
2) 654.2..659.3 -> 2388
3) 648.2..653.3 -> 2318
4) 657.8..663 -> 2393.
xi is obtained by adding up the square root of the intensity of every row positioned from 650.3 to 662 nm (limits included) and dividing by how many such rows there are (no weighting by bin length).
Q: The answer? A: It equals 4.62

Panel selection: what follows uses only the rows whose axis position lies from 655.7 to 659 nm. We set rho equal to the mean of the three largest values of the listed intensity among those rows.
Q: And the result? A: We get 23.6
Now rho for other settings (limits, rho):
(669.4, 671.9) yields 21.6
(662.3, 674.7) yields 23.3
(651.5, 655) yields 21.9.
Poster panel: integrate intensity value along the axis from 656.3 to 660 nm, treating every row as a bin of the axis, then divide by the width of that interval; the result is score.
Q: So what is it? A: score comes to 21.9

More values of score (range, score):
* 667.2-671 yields 20.9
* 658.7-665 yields 21.2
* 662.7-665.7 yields 21.3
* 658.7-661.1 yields 21.5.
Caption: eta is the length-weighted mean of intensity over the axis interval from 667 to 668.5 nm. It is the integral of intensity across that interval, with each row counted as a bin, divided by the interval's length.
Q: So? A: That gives 20.6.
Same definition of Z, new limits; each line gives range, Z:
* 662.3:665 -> 663.723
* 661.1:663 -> 661.892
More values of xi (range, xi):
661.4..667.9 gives 4.63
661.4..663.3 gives 4.57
